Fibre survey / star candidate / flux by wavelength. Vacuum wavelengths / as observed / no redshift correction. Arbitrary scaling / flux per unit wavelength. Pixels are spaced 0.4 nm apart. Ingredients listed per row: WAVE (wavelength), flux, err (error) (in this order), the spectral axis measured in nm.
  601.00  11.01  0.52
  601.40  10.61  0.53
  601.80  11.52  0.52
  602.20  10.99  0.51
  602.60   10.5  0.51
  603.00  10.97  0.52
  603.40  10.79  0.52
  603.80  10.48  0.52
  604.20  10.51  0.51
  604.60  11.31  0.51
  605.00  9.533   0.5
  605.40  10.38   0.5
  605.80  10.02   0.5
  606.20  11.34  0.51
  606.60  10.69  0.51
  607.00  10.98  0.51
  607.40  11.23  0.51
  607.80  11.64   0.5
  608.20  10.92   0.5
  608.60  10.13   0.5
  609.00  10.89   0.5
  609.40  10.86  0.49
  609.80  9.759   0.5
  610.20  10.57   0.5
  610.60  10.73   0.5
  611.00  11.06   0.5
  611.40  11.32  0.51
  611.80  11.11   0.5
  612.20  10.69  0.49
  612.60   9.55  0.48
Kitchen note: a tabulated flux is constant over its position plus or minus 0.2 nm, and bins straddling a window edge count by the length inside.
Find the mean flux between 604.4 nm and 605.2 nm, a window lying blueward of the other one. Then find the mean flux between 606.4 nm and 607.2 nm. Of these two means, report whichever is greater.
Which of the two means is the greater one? 10.8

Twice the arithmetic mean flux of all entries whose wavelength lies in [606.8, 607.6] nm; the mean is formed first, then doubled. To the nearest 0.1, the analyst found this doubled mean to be 22.2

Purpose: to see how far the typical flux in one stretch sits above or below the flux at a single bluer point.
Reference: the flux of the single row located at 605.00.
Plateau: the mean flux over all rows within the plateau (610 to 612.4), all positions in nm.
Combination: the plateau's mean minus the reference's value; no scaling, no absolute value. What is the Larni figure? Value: 1.4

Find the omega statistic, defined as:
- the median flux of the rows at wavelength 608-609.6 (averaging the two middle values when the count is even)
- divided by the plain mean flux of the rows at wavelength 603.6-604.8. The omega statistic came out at 1.01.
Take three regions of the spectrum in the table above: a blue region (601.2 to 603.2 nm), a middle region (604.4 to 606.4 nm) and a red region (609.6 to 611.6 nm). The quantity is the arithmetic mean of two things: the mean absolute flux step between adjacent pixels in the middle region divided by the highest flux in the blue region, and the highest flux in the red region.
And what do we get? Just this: 5.71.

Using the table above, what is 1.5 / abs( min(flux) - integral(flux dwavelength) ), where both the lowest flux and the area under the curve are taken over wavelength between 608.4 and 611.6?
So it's 0.062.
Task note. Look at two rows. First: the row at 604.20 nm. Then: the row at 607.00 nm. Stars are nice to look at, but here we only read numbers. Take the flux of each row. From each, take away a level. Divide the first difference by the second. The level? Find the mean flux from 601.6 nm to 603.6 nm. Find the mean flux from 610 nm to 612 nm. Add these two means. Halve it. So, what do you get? -18.6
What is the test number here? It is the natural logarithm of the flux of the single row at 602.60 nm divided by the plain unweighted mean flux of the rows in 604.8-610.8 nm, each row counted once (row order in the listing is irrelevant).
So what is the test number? -0.01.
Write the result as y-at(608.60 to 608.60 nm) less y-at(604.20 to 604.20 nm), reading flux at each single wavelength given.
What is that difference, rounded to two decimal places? -0.38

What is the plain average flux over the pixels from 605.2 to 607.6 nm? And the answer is 10.8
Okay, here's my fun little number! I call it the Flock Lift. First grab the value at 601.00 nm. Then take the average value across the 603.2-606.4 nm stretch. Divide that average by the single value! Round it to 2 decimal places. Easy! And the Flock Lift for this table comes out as 0.96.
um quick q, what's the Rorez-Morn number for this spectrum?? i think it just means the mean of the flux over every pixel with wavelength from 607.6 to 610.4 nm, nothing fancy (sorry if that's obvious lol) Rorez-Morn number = 10.7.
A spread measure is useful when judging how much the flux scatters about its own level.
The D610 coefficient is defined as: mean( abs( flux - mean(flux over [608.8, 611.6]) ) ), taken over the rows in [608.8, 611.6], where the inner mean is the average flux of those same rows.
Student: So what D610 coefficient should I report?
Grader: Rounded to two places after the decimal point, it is 0.33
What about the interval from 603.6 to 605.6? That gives 0.39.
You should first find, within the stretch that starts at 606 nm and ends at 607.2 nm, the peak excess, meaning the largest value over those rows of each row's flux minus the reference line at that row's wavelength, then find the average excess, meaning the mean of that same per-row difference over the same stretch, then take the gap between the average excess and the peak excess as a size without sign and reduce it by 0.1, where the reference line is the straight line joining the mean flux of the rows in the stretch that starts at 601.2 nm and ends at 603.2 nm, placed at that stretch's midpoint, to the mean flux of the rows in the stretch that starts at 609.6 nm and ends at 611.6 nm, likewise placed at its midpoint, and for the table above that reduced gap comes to 0.2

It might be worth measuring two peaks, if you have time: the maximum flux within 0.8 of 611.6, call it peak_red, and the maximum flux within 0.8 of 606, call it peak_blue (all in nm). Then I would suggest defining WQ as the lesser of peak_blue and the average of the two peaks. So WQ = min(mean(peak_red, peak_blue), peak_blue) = 11.3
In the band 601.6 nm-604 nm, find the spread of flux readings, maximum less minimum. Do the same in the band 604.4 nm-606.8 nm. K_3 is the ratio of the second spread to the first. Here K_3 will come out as 1.7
